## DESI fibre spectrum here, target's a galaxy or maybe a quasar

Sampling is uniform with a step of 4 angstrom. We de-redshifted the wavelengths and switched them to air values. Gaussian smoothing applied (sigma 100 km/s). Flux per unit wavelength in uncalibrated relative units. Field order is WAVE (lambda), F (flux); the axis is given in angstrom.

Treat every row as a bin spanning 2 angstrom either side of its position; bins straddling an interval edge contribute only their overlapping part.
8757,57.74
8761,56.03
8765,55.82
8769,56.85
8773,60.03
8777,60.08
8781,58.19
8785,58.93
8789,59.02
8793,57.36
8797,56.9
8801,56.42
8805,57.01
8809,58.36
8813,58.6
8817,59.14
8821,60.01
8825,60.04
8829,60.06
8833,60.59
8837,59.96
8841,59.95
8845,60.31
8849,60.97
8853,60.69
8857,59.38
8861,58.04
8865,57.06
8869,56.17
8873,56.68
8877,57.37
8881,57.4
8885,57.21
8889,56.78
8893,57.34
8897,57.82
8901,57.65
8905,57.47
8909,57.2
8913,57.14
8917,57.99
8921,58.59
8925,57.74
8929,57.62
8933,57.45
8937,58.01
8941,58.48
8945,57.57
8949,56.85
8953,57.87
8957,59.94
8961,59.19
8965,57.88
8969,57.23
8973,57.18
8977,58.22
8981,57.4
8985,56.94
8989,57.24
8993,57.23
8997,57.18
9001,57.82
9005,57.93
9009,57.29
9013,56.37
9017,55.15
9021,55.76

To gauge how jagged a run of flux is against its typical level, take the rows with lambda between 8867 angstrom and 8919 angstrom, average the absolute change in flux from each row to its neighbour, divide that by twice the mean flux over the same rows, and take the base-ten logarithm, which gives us -2.5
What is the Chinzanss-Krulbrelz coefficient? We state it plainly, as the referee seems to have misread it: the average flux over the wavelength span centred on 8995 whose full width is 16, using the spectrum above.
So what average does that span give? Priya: 57.4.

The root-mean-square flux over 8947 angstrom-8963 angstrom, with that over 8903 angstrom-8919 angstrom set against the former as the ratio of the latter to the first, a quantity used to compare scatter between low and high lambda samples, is 0.98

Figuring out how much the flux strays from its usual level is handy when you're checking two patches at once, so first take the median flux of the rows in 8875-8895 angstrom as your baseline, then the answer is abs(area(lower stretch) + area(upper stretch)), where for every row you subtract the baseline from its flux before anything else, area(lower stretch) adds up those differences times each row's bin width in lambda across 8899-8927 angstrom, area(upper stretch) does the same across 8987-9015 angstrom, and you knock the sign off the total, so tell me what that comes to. 8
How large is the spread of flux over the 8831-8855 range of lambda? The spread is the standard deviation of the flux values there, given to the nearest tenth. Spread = 0.4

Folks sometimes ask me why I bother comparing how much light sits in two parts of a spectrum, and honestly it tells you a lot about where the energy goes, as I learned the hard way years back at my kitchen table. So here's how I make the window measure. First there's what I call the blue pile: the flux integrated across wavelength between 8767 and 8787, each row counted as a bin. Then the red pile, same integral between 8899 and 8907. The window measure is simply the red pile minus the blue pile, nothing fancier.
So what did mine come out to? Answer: -716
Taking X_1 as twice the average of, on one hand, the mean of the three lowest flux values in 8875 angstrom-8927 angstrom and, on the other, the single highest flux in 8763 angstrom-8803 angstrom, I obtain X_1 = 117.1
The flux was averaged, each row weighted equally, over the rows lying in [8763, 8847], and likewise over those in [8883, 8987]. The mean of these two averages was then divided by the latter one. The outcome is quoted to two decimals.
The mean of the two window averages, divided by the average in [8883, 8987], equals 1.01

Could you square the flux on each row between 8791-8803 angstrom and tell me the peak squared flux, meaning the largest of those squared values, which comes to 3290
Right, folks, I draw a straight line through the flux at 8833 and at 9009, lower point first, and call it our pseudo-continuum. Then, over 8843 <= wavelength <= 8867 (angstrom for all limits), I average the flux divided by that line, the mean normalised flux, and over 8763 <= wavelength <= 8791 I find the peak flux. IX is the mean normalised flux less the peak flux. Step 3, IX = -59.1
